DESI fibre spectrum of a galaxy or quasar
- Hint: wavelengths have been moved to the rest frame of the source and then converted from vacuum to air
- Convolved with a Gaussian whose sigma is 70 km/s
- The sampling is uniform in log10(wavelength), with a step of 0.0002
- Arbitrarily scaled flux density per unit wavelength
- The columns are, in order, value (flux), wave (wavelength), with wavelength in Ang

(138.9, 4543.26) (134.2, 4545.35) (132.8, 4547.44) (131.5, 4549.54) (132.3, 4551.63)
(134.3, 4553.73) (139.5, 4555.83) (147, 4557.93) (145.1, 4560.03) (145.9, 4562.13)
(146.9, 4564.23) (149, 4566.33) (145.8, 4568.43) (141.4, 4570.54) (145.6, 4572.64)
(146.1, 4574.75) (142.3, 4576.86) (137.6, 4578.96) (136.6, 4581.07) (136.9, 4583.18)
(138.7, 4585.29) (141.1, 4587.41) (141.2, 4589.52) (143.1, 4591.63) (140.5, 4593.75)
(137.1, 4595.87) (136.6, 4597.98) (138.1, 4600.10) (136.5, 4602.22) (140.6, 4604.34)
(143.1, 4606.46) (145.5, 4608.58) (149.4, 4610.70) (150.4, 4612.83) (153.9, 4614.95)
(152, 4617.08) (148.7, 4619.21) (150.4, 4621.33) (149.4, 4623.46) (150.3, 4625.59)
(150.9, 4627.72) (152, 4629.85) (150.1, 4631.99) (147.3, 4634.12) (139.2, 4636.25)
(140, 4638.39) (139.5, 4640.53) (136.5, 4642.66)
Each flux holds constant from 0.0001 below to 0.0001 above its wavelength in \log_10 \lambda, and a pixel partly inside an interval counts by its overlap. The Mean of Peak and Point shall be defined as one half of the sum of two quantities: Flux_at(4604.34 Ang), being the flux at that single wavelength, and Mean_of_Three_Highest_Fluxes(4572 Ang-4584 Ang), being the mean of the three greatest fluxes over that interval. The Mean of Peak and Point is 143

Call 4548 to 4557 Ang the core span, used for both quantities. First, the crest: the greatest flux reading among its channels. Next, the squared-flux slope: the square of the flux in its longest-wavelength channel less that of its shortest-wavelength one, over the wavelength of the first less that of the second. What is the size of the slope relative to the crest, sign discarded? 2.5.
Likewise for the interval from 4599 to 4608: 1.5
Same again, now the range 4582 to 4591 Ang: 1.3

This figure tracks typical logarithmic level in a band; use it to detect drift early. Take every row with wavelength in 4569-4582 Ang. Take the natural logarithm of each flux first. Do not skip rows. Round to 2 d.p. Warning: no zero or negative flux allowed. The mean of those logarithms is 4.95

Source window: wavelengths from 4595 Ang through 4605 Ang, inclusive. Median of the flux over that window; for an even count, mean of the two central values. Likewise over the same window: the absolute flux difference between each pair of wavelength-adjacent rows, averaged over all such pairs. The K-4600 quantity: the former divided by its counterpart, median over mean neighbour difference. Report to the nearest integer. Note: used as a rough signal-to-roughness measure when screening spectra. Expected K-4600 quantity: 71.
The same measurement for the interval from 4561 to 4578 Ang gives 53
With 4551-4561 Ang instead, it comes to 34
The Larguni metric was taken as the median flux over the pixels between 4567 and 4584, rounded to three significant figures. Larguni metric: 142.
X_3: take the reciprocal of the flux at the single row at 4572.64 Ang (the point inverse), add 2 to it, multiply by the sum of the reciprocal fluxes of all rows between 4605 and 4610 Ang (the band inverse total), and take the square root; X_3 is 0.167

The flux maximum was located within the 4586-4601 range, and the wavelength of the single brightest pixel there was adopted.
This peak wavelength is 4591.63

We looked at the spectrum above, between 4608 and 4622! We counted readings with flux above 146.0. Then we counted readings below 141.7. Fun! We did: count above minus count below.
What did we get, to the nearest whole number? 6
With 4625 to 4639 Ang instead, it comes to 3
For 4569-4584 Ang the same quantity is -3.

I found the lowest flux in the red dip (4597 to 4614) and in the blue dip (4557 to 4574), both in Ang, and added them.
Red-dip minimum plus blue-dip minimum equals 278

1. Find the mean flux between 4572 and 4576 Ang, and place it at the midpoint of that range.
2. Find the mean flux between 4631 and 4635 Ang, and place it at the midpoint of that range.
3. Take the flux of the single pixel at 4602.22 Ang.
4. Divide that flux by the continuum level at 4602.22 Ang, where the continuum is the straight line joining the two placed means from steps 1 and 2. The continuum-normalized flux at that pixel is 0.93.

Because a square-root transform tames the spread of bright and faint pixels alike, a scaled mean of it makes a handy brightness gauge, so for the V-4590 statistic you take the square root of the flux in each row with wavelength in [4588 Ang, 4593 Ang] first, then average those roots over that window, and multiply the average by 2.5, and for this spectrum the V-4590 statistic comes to 29.8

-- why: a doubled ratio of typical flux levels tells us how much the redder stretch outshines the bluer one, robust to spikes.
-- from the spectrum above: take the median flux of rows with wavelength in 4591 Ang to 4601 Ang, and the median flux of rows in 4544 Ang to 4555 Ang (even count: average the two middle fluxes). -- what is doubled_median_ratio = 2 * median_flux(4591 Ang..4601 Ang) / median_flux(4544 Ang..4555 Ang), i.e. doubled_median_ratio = 2.08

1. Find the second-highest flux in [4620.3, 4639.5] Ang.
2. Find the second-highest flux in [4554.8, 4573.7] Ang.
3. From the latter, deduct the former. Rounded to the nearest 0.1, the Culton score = -3.9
